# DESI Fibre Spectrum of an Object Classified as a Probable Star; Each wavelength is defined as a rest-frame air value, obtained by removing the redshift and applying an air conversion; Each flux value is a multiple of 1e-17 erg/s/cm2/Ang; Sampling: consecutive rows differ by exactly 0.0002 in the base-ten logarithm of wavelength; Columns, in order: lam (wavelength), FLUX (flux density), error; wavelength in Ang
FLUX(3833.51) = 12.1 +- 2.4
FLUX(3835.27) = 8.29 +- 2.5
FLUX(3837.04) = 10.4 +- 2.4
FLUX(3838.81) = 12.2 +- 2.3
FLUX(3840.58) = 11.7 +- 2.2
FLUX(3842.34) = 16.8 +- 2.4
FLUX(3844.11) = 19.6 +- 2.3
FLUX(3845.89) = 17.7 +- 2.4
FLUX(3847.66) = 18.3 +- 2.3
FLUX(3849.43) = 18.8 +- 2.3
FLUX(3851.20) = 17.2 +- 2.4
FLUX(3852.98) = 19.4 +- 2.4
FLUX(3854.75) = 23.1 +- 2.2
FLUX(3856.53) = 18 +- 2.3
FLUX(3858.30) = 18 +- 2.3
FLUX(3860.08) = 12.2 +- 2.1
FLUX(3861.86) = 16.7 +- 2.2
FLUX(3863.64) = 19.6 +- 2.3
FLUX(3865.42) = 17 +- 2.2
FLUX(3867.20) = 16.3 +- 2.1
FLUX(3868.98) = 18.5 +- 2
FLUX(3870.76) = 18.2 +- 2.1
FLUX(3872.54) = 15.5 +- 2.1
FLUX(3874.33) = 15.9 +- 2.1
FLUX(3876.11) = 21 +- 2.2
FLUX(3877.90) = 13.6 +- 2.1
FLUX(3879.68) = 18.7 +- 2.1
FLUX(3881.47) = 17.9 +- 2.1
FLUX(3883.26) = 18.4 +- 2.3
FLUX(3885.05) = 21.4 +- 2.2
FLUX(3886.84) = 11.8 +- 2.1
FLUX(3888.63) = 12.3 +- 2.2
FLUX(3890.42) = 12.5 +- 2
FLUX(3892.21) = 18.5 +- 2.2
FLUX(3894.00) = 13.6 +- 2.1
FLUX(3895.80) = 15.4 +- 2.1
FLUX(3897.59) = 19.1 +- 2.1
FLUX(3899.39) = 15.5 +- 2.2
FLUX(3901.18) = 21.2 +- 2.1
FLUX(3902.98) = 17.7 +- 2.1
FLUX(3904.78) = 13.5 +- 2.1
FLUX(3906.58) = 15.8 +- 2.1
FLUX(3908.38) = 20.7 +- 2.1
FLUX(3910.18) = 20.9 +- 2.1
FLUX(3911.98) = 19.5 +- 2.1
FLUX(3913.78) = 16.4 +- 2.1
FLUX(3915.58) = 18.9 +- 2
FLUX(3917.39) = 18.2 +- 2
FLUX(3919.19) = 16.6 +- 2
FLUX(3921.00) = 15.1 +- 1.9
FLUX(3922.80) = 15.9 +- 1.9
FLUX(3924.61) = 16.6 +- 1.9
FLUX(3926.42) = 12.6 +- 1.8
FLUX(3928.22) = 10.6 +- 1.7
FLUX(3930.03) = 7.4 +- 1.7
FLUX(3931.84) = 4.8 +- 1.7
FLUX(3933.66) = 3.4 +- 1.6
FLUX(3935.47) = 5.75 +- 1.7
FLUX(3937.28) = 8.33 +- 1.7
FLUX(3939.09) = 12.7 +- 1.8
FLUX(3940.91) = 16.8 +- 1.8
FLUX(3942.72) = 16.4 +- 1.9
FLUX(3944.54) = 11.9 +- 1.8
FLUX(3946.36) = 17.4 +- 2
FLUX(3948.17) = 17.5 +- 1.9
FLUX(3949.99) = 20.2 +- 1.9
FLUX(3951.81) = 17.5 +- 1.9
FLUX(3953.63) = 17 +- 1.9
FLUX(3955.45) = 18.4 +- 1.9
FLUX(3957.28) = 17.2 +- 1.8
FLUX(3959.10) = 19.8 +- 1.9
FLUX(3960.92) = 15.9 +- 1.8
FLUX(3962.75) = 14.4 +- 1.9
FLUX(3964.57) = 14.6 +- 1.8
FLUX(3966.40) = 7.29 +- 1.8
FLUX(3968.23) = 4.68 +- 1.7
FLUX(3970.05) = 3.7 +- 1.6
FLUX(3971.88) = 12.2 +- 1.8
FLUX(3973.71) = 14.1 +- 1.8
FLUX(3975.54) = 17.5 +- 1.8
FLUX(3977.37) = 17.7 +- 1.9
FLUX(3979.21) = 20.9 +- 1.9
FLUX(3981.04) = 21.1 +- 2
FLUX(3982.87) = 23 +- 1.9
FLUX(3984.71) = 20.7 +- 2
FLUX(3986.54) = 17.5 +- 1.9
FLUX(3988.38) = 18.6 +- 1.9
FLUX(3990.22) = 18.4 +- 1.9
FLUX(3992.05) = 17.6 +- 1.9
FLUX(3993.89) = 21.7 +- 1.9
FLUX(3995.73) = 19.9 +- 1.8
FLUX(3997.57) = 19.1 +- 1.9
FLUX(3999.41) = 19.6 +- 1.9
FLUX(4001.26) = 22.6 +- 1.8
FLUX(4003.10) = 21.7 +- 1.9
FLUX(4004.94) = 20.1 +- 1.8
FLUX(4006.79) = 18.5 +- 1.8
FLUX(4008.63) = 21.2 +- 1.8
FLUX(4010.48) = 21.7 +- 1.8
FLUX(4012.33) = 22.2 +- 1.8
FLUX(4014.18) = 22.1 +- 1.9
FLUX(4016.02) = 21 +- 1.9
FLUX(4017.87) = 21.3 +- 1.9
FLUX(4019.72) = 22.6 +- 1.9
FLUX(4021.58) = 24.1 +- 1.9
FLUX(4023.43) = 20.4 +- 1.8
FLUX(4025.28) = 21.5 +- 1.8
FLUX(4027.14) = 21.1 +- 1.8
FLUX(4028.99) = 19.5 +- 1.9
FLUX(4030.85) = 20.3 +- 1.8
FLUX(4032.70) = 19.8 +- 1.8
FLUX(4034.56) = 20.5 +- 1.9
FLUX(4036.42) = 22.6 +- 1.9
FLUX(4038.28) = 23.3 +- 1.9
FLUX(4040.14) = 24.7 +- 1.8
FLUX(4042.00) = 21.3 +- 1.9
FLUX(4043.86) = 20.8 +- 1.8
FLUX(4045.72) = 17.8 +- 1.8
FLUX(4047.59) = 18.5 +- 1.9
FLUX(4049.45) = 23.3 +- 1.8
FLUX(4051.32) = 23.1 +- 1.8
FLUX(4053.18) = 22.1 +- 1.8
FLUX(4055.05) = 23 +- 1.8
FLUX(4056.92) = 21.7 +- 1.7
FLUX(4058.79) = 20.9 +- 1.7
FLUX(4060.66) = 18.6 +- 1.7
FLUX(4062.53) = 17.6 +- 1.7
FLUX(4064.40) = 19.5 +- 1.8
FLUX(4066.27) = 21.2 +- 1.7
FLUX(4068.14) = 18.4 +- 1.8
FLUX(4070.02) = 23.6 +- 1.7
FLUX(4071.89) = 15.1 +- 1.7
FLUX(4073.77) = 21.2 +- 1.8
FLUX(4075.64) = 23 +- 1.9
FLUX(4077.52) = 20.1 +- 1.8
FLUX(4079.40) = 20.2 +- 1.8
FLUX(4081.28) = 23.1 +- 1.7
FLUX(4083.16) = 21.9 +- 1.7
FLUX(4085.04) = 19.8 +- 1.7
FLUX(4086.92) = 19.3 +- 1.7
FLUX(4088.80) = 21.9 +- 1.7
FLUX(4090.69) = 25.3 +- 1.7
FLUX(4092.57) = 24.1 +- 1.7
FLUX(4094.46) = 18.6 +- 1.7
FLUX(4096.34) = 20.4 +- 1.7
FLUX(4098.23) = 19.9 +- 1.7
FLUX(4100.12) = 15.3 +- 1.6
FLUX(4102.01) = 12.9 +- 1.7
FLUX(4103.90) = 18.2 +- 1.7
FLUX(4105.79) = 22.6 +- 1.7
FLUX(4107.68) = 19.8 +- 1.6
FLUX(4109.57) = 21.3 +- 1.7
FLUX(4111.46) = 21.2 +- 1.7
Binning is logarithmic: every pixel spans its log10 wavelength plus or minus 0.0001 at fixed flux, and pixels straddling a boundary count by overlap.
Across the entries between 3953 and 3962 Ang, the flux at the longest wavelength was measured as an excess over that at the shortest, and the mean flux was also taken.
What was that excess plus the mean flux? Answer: 17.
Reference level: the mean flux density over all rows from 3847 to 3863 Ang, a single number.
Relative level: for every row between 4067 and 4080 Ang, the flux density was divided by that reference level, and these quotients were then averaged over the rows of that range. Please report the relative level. 1.13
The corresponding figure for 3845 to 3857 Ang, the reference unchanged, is 1.05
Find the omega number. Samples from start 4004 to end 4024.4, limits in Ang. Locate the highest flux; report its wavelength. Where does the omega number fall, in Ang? 4021.58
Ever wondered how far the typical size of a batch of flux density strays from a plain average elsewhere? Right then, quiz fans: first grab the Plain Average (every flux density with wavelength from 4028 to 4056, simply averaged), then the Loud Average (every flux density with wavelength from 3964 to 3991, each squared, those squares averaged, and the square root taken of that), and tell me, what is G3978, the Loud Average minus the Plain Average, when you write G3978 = -4.8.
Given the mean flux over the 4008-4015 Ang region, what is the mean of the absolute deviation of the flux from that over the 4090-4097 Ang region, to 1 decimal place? 2.6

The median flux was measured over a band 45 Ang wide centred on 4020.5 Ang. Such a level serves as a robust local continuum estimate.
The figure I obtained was 21.3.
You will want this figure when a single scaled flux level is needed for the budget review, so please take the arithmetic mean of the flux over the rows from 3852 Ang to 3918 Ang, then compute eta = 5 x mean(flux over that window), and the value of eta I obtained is 87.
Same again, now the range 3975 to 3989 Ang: 98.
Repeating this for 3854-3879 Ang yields 87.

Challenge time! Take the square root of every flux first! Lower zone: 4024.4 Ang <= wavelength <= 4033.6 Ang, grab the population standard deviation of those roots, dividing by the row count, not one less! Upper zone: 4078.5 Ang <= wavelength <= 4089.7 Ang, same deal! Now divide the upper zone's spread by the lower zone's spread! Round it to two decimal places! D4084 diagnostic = 1.76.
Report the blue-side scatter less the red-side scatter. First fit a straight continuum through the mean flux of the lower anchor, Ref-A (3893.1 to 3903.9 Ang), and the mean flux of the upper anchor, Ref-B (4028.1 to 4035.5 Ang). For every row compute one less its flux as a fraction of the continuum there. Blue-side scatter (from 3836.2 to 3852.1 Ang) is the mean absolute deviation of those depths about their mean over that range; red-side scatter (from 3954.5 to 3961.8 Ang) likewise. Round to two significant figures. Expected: 0.11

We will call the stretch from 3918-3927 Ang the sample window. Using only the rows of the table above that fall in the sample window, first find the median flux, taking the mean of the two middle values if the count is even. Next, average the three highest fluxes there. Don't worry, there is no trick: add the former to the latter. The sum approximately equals 32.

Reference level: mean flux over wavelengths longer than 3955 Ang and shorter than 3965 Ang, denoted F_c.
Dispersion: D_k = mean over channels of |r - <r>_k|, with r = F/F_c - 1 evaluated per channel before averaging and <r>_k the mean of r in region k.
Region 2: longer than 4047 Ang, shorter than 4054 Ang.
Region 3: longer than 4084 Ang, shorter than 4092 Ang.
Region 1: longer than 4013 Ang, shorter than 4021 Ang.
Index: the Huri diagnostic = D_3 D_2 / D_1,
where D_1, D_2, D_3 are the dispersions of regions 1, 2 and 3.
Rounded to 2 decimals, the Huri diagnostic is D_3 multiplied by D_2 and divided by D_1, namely 0.33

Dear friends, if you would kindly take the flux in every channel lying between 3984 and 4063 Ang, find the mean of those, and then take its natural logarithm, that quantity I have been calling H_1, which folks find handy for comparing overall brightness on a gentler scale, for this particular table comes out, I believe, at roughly 3.04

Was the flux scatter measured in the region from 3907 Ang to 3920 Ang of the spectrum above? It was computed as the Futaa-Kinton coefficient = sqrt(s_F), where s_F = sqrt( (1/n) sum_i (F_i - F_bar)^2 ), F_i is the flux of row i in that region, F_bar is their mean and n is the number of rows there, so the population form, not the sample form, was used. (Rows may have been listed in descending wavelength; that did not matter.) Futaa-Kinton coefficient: 1.29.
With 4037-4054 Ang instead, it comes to 1.48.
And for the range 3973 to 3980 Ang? 1.55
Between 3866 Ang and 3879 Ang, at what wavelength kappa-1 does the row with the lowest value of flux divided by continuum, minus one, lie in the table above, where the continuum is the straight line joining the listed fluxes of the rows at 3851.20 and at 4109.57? 3877.90 Ang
